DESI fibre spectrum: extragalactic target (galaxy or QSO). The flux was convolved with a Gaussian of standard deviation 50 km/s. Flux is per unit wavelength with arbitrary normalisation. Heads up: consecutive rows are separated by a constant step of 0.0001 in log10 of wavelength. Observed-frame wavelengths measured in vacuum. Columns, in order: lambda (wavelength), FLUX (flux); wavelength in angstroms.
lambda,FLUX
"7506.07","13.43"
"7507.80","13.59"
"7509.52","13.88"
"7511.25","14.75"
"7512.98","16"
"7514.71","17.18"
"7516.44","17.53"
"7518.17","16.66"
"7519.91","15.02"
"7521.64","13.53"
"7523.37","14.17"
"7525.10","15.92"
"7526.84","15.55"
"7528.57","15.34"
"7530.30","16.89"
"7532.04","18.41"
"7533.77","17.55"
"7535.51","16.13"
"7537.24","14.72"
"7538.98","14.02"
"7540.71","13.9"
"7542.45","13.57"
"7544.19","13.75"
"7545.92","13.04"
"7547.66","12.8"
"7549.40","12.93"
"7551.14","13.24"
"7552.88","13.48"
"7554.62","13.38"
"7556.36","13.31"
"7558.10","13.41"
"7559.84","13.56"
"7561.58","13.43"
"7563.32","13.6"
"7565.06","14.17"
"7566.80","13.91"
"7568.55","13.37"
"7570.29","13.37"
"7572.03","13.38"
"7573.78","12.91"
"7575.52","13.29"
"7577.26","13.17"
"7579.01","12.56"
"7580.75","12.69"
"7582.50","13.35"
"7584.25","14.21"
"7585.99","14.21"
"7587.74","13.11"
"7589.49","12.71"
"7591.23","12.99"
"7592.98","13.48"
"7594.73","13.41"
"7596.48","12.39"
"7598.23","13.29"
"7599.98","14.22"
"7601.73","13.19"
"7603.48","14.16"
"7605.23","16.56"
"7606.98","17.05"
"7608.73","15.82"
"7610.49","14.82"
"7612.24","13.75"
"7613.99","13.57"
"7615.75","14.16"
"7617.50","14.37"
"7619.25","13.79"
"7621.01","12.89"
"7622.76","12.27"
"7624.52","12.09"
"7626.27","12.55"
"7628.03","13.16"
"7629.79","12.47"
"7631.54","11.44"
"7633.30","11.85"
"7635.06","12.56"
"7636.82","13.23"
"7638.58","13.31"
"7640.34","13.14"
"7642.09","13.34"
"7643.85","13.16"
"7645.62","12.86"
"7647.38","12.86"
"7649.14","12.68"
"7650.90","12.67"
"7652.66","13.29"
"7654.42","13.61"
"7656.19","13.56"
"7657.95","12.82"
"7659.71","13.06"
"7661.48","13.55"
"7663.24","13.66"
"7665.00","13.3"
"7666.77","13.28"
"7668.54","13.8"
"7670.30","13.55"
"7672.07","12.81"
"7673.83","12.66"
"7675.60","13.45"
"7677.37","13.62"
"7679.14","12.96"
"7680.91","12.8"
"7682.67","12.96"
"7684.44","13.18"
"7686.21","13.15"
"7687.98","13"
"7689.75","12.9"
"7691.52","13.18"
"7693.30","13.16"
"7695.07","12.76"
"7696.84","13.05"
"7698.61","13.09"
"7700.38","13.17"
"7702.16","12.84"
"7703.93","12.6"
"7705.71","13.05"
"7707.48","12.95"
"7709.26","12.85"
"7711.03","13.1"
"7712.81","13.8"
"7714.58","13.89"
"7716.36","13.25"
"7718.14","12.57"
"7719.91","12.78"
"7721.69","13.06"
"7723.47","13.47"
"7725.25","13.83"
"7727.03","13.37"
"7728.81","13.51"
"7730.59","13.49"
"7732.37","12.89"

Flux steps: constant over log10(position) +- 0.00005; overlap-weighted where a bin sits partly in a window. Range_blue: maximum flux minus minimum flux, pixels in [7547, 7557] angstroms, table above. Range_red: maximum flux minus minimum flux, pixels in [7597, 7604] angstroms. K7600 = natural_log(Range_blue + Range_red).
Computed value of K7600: 0.5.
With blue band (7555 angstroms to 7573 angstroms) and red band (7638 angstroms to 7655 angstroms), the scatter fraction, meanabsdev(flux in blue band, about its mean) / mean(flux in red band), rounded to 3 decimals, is 0.016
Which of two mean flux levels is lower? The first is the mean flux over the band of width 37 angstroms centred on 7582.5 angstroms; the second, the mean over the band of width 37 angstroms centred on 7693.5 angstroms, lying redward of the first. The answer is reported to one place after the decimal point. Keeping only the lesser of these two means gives 13.0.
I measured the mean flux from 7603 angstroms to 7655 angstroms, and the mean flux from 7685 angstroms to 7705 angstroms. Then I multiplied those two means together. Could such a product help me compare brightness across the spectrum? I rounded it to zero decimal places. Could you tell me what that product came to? 175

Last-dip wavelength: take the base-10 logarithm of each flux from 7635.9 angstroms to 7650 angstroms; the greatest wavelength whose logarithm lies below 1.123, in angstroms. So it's 7649.14 angstroms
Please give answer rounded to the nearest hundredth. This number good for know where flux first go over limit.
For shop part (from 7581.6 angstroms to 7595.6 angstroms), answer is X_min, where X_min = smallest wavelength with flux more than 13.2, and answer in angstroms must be 7582.50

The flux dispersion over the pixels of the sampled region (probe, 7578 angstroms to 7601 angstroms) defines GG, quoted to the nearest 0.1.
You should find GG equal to 0.6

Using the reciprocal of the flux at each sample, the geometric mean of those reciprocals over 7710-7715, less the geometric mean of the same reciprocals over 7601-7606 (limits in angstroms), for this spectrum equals 0.005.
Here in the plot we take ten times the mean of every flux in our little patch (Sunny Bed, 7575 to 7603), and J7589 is 133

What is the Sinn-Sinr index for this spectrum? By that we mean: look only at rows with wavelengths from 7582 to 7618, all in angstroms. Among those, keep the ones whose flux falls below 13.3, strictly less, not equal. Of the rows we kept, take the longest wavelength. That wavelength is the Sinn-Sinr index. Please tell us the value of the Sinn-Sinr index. 7601.73 angstroms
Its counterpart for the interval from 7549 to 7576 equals 7575.52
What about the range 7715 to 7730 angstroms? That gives 7721.69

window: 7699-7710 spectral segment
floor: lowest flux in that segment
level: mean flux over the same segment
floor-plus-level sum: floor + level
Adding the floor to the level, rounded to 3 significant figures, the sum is 25.5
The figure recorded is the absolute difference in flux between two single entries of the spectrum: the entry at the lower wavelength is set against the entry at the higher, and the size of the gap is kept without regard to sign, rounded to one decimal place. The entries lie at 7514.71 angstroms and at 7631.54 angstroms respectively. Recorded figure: 5.7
